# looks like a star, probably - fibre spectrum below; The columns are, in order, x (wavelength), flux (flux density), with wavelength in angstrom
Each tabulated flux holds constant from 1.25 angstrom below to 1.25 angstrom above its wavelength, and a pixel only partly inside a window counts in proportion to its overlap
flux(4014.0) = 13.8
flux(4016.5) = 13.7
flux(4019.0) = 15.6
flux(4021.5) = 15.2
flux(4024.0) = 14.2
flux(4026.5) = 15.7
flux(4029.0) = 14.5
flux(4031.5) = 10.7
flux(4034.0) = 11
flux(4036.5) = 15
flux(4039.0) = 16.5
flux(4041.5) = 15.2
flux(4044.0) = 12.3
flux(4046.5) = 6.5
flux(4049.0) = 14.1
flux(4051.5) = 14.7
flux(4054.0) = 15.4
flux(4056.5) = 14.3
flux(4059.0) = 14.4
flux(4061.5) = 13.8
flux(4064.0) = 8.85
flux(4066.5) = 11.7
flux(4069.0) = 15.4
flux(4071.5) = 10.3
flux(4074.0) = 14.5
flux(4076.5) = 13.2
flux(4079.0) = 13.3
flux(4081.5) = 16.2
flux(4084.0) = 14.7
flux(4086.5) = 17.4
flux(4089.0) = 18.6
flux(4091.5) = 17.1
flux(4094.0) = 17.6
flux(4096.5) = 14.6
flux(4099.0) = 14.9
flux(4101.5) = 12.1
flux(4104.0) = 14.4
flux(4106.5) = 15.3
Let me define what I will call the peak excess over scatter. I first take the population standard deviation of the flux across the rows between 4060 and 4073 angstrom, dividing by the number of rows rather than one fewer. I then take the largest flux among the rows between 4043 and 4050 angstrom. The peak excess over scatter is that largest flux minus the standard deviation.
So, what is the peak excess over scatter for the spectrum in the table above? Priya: 11.7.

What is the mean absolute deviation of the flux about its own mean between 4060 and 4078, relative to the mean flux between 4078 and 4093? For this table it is 0.119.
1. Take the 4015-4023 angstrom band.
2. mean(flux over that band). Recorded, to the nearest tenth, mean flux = 14.8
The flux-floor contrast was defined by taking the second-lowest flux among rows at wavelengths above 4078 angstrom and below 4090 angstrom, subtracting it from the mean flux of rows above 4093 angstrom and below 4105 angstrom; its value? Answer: 0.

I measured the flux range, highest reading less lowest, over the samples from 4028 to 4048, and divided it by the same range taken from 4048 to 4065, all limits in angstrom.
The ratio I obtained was 1.5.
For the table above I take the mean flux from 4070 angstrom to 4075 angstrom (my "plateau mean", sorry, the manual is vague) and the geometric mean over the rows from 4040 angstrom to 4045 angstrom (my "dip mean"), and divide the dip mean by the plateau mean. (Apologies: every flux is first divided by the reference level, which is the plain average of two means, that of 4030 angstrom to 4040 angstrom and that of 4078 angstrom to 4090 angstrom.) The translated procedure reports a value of 1.10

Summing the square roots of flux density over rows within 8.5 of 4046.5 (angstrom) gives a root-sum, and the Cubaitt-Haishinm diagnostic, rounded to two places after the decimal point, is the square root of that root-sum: 5.05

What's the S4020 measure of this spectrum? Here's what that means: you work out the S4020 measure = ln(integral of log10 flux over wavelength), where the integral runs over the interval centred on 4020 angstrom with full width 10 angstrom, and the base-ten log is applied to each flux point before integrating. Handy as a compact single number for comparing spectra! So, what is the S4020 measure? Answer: 2.46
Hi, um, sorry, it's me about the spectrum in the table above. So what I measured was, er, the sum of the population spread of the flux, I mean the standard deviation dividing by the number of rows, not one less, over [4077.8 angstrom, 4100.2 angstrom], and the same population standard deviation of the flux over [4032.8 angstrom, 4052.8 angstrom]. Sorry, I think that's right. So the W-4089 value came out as 4.6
